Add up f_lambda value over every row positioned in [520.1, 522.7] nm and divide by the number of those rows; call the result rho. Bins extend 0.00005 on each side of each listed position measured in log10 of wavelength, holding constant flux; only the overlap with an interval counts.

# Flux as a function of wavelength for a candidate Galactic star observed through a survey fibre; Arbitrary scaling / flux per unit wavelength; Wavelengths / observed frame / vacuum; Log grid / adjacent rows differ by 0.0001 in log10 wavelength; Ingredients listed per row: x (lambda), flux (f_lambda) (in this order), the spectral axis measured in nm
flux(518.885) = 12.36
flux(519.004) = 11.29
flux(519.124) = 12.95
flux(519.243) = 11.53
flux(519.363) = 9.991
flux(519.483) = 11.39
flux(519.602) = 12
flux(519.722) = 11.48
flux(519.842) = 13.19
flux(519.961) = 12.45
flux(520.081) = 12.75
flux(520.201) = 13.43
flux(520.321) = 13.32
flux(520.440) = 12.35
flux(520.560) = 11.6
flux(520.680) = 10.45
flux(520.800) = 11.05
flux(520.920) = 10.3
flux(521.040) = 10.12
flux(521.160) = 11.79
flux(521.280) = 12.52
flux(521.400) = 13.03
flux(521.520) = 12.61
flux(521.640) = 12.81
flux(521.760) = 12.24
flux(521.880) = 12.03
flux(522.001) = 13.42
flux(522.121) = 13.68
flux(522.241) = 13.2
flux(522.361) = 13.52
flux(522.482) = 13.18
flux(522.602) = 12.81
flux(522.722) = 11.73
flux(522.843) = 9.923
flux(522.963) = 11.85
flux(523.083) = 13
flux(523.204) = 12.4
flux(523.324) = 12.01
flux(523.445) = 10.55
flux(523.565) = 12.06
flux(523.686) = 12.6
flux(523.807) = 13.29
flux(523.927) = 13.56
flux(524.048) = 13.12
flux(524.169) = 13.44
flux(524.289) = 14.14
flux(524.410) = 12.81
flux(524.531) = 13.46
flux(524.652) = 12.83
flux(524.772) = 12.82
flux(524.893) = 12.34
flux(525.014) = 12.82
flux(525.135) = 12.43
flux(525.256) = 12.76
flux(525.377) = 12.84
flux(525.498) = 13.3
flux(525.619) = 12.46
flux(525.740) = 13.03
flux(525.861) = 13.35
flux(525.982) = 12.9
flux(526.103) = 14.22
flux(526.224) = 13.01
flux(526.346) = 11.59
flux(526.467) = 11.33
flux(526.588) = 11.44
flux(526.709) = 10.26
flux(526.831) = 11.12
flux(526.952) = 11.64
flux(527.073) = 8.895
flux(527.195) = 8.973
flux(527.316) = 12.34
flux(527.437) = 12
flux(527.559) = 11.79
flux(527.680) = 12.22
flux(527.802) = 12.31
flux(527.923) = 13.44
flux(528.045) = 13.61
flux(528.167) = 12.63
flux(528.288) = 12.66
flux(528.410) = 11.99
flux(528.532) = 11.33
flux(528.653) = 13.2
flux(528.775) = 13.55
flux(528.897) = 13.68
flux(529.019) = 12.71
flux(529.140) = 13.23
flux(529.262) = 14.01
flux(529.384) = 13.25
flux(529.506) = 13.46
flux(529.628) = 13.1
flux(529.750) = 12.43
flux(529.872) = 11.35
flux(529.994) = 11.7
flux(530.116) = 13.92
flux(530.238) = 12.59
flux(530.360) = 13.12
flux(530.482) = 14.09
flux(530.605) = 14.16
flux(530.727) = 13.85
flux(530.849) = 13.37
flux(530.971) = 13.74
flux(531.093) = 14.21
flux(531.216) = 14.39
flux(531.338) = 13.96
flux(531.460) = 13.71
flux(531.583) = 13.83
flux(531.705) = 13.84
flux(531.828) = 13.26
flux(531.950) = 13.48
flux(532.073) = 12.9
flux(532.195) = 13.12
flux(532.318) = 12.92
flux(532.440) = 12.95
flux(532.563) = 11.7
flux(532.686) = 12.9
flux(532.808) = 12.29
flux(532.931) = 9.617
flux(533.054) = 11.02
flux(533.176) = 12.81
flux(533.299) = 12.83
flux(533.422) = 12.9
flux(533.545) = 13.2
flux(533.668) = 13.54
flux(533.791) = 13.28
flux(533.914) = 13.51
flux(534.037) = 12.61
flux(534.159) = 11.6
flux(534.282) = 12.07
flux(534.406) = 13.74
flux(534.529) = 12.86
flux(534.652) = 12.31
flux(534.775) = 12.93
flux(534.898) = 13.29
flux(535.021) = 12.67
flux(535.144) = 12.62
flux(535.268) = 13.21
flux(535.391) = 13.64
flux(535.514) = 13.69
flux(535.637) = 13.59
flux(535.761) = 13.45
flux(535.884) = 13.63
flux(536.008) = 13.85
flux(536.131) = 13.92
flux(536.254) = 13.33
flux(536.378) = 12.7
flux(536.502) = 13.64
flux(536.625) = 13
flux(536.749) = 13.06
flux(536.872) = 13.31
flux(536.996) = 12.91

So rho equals 12.4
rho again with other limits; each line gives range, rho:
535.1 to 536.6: 13.4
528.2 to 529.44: 13.0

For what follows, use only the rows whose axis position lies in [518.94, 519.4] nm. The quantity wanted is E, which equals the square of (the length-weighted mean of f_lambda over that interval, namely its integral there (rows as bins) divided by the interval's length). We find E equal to 133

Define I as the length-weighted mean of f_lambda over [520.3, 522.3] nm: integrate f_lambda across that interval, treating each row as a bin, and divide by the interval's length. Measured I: 12.1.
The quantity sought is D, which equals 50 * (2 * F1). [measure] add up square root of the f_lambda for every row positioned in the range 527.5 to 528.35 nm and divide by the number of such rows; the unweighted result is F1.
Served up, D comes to 356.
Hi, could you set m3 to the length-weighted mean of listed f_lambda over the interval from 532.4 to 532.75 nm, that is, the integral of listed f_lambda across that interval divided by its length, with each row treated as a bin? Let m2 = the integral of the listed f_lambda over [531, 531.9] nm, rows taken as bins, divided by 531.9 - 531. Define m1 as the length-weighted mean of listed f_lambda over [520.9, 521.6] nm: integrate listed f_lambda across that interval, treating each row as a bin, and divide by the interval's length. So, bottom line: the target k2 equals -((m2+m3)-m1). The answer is -15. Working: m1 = 11.8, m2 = 13.9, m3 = 12.5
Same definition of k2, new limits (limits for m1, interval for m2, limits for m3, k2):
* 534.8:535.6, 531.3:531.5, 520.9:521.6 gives -13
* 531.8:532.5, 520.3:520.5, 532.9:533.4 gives -11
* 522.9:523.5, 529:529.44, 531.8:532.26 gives -15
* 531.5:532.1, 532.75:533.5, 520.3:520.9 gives -10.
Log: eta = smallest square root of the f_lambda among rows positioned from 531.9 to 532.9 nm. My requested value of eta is 3.42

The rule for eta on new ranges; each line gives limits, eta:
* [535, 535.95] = 3.55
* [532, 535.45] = 3.10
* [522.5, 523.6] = 3.15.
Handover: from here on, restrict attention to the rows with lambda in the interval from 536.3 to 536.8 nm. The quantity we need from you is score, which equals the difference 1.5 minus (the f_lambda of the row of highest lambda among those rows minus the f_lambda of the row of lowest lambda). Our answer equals 1.1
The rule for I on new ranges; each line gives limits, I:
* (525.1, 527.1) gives 12.2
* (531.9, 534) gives 12.6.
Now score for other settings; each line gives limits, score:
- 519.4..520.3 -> -0.5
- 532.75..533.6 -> 0.6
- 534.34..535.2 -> 2.6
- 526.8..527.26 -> 3.6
